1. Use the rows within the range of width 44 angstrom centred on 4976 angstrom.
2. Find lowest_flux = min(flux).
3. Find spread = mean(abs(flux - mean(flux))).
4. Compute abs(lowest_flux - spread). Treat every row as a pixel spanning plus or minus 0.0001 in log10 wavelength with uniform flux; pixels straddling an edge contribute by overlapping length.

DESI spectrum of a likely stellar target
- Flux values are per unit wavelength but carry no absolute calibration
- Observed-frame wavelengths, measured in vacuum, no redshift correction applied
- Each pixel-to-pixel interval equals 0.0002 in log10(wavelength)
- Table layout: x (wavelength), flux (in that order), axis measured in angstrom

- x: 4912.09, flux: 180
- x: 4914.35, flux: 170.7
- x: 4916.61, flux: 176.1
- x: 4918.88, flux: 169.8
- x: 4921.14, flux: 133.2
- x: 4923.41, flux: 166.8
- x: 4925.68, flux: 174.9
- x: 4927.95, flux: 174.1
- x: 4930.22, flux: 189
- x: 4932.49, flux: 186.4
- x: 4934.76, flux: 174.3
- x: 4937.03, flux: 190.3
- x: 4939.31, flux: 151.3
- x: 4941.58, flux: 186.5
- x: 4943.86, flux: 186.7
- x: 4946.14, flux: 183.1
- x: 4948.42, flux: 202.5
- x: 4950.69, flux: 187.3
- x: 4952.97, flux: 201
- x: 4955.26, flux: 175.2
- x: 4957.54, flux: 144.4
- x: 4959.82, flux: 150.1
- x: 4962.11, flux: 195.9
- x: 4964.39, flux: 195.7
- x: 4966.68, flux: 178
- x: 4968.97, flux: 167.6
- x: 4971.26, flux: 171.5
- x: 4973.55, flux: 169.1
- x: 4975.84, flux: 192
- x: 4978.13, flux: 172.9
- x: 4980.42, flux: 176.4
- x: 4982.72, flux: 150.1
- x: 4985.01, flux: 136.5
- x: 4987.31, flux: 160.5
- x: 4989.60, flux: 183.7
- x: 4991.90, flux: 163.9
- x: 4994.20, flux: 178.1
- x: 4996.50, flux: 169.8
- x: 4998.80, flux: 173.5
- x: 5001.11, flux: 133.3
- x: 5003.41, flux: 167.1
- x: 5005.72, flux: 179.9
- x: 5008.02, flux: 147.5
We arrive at 124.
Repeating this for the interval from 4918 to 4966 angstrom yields 118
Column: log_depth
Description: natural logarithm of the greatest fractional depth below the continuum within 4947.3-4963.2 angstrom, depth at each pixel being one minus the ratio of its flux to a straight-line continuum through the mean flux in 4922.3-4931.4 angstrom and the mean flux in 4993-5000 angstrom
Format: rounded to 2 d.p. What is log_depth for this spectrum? -1.74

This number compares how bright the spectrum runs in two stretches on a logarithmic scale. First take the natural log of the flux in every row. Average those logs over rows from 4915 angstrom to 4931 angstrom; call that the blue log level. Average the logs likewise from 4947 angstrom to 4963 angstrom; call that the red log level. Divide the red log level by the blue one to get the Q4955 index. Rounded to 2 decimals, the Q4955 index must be 1.01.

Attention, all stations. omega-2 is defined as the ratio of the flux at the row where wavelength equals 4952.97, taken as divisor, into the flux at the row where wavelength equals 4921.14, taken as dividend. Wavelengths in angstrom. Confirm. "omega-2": 0.66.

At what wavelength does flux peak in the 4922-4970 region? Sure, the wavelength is 4948.42 angstrom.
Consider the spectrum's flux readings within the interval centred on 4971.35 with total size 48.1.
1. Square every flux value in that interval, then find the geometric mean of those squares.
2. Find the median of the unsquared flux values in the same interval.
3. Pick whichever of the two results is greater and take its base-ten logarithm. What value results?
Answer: 4.48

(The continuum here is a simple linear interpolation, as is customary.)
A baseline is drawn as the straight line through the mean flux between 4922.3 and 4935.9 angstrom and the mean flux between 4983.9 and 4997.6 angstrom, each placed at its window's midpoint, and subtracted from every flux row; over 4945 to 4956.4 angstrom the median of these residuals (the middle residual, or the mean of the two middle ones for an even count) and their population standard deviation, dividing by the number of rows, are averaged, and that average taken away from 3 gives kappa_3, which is -9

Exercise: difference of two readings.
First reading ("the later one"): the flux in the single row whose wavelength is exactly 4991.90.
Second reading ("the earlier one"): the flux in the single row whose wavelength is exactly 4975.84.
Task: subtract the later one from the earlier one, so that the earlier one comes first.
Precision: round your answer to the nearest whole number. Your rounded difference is 28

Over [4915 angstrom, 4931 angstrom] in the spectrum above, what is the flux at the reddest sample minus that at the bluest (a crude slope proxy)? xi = 13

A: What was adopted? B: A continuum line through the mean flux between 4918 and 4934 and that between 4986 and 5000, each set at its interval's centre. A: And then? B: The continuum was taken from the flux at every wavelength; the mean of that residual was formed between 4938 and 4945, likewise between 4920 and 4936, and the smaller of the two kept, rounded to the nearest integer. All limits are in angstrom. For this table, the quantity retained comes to 1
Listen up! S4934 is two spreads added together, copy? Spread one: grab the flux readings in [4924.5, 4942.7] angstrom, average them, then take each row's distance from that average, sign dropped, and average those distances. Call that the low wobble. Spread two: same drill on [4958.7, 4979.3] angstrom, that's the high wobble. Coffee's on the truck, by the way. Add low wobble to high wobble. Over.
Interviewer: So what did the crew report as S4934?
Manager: 22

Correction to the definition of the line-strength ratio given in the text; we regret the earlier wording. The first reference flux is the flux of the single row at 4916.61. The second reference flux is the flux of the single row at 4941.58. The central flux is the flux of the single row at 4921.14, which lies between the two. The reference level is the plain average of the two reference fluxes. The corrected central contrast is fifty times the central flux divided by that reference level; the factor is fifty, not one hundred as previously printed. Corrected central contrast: 36.7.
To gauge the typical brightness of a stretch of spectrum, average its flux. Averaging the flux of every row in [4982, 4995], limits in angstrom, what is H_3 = 162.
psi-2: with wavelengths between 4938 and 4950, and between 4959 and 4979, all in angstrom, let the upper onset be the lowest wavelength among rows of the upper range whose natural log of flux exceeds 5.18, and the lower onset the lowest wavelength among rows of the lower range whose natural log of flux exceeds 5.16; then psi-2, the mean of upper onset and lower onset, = 4951.8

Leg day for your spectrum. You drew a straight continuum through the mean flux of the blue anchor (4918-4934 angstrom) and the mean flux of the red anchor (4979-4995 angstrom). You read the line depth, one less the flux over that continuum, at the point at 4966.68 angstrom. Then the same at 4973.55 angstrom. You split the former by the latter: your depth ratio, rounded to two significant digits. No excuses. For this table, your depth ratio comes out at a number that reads 3.3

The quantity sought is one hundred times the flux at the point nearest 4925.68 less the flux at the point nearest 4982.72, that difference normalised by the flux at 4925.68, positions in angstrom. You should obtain 14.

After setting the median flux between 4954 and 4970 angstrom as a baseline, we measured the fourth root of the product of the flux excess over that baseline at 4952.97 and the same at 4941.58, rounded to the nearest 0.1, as 4.1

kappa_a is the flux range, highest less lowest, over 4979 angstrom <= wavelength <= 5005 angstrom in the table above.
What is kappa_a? 50.4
